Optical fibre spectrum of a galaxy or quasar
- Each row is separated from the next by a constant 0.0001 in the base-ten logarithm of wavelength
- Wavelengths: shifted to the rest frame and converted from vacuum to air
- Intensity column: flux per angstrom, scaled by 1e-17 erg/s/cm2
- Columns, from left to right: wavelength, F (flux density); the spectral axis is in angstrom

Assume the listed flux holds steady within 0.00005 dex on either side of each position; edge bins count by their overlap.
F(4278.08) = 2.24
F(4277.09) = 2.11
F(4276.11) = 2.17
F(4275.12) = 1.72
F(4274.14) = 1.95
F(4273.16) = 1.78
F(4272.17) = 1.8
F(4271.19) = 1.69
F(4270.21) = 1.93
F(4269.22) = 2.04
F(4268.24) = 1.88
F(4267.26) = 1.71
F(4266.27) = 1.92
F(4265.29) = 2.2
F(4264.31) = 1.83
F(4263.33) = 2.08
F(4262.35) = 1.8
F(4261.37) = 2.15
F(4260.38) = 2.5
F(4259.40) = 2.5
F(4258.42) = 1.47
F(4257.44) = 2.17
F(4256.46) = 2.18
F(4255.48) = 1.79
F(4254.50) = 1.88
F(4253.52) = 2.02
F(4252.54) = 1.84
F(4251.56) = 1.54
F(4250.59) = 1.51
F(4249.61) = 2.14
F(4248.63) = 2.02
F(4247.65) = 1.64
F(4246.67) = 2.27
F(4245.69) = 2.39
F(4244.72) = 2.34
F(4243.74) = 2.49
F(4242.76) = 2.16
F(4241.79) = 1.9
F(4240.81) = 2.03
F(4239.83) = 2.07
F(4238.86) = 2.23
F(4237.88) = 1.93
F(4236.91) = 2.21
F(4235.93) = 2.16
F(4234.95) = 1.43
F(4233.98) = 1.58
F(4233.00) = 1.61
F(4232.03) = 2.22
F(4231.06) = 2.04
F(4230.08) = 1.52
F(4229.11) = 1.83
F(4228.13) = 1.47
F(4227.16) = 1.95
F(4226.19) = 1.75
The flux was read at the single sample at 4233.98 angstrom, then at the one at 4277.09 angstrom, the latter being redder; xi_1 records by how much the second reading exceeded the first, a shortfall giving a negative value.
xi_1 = 0.53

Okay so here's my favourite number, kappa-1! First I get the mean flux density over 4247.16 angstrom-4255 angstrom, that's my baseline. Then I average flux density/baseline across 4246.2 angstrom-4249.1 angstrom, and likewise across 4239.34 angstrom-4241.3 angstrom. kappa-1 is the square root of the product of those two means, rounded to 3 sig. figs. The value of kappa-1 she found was 1.10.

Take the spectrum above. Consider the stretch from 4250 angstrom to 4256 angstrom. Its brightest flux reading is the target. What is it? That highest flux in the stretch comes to 2.02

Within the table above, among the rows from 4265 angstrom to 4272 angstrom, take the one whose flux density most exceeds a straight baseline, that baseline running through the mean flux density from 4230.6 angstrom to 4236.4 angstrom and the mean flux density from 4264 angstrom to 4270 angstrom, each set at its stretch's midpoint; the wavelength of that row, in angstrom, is 4265.29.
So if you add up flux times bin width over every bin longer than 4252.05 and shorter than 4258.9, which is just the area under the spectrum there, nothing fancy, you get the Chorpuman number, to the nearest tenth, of 13.1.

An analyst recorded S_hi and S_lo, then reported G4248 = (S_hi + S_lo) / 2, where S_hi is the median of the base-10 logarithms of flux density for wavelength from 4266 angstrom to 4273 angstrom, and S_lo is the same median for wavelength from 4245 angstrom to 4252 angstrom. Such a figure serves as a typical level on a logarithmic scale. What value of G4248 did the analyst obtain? 0.290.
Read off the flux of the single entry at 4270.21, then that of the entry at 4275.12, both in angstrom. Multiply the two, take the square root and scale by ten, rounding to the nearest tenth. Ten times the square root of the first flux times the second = 18.2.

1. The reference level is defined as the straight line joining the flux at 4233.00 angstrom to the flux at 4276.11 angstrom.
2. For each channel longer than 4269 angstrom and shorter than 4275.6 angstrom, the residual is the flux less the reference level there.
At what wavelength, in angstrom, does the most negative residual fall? 4275.12 angstrom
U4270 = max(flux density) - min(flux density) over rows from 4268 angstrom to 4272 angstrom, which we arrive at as 0.35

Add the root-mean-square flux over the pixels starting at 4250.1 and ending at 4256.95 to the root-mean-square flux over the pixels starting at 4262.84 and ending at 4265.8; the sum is 3.88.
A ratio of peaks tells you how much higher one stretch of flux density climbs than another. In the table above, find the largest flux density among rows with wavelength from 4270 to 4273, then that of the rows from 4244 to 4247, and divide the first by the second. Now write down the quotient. 0.81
